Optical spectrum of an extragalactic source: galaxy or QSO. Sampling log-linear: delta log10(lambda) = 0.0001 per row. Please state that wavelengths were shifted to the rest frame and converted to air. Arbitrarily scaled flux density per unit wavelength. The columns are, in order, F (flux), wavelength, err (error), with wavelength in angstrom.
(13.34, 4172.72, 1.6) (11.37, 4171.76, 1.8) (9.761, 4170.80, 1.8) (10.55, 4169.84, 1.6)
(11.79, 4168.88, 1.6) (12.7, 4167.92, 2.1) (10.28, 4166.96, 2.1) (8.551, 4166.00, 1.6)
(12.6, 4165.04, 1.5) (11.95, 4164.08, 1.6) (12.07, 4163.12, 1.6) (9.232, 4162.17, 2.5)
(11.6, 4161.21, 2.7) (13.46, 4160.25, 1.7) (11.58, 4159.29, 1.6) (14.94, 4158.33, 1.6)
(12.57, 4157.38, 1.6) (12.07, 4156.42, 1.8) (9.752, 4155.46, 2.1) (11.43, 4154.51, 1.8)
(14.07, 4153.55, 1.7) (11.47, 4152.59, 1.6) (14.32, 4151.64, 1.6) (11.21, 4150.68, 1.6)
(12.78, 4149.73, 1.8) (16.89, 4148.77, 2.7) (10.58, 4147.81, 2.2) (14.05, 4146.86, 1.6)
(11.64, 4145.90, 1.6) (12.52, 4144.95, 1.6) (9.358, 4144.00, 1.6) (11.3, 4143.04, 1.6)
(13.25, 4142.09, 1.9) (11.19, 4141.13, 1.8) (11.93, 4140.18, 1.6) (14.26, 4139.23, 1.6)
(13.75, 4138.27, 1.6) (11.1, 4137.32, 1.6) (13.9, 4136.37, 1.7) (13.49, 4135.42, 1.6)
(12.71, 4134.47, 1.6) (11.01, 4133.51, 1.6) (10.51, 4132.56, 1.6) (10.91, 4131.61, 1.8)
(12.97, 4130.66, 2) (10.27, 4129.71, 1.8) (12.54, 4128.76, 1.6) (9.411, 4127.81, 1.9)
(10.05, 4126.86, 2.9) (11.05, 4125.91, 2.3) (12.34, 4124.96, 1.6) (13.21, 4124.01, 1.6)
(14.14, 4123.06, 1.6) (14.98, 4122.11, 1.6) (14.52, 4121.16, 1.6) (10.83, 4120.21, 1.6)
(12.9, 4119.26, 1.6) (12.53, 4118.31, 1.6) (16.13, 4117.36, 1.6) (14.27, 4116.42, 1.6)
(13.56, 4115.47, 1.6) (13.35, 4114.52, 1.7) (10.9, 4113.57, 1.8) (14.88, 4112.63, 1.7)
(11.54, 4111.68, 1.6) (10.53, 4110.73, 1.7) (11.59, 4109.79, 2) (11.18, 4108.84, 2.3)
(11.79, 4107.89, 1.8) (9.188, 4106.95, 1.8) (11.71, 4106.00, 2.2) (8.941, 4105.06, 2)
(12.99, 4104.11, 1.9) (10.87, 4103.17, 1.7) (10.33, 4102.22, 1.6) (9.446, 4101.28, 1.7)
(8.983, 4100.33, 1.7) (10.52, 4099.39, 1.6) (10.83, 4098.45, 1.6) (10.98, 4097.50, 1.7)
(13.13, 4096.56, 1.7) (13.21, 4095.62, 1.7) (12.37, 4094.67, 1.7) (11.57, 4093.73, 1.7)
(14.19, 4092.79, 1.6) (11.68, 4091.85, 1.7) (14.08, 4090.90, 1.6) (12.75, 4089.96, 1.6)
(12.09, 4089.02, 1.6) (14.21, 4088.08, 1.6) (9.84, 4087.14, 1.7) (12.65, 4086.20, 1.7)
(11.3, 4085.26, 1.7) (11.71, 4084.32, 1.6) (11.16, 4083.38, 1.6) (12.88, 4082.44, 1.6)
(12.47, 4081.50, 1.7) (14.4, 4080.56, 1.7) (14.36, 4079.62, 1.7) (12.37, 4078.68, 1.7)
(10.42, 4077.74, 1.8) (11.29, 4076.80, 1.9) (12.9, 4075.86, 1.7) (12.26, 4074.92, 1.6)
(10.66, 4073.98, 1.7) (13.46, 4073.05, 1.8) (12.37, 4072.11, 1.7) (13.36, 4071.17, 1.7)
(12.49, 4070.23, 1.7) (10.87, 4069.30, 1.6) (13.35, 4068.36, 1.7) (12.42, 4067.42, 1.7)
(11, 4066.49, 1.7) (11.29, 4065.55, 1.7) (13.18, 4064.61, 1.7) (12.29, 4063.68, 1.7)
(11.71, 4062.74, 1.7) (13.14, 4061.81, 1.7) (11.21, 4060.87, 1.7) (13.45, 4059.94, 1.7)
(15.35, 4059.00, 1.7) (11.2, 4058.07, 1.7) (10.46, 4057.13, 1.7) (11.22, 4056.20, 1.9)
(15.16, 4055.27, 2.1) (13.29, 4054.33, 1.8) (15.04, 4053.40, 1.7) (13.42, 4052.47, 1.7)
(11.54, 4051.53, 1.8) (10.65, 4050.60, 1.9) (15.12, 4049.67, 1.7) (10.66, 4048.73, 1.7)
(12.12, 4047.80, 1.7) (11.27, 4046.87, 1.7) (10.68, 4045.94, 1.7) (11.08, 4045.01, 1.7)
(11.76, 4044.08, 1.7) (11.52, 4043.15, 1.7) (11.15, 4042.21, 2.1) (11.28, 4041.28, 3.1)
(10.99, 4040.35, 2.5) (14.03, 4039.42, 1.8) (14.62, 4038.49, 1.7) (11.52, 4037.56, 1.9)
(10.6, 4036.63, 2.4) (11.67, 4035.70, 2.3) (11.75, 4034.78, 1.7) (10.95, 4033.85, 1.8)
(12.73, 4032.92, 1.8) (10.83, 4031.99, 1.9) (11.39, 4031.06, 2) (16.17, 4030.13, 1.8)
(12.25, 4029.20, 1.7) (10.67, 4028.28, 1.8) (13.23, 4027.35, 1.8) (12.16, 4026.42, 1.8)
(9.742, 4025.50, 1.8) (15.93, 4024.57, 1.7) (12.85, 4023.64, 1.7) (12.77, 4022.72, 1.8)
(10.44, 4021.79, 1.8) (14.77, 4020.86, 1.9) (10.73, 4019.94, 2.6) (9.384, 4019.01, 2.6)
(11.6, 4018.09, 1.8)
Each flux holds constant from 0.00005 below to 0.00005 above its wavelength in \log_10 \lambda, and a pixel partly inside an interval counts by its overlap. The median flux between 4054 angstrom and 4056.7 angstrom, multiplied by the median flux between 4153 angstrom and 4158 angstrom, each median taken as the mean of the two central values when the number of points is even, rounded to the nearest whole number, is 160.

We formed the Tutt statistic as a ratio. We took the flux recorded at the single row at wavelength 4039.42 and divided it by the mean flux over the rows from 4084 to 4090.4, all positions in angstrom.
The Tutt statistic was 1.16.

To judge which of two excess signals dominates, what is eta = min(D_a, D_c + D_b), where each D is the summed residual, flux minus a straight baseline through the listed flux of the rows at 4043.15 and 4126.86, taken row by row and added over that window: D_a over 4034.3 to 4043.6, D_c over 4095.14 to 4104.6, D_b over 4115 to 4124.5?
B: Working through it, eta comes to 3.19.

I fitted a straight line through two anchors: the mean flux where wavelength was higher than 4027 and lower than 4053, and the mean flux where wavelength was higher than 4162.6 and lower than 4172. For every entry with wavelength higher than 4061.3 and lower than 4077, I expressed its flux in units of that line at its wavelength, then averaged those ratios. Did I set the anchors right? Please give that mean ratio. 1.04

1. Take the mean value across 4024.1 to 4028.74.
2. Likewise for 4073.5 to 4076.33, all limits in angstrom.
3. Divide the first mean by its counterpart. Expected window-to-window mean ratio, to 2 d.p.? 1.03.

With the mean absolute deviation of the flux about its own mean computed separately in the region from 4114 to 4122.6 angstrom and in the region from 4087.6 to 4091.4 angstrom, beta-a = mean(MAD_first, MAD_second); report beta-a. 1.01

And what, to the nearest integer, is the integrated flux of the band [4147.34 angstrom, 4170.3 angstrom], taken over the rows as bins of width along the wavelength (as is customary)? 276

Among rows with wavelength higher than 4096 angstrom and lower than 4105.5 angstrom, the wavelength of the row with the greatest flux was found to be 4096.56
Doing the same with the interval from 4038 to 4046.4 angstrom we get 4038.49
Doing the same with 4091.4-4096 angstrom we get 4092.79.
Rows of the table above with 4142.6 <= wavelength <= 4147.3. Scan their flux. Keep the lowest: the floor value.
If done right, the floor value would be 9.358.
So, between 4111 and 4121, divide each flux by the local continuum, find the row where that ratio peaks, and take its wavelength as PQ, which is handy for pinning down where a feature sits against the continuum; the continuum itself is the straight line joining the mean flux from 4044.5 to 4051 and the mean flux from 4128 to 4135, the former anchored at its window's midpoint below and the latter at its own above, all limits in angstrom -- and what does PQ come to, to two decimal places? 4117.36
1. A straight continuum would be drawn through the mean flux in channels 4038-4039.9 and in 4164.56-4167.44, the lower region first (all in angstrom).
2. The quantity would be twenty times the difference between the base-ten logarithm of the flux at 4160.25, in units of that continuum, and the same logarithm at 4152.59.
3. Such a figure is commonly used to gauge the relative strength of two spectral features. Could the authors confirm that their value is 1.6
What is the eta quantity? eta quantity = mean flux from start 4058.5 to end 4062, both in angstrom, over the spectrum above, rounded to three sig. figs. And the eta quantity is 13.3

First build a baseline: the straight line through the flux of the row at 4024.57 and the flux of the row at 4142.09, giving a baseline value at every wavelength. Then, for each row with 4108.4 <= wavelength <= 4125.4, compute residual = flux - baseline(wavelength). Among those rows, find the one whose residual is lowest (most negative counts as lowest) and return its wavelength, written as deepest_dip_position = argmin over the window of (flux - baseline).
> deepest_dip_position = 4110.73 angstrom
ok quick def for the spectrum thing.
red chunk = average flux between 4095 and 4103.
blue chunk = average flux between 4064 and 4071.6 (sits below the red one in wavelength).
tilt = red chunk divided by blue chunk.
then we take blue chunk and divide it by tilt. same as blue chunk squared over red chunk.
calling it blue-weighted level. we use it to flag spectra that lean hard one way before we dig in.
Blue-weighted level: 13.7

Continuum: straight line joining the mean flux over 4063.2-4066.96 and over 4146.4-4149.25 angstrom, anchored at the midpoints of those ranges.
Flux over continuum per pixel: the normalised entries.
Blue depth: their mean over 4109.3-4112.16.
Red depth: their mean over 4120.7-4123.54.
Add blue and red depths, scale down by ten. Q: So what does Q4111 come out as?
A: 0.196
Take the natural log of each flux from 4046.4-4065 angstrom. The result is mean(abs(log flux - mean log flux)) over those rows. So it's 0.110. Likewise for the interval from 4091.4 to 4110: 0.103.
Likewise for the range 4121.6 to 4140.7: 0.115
